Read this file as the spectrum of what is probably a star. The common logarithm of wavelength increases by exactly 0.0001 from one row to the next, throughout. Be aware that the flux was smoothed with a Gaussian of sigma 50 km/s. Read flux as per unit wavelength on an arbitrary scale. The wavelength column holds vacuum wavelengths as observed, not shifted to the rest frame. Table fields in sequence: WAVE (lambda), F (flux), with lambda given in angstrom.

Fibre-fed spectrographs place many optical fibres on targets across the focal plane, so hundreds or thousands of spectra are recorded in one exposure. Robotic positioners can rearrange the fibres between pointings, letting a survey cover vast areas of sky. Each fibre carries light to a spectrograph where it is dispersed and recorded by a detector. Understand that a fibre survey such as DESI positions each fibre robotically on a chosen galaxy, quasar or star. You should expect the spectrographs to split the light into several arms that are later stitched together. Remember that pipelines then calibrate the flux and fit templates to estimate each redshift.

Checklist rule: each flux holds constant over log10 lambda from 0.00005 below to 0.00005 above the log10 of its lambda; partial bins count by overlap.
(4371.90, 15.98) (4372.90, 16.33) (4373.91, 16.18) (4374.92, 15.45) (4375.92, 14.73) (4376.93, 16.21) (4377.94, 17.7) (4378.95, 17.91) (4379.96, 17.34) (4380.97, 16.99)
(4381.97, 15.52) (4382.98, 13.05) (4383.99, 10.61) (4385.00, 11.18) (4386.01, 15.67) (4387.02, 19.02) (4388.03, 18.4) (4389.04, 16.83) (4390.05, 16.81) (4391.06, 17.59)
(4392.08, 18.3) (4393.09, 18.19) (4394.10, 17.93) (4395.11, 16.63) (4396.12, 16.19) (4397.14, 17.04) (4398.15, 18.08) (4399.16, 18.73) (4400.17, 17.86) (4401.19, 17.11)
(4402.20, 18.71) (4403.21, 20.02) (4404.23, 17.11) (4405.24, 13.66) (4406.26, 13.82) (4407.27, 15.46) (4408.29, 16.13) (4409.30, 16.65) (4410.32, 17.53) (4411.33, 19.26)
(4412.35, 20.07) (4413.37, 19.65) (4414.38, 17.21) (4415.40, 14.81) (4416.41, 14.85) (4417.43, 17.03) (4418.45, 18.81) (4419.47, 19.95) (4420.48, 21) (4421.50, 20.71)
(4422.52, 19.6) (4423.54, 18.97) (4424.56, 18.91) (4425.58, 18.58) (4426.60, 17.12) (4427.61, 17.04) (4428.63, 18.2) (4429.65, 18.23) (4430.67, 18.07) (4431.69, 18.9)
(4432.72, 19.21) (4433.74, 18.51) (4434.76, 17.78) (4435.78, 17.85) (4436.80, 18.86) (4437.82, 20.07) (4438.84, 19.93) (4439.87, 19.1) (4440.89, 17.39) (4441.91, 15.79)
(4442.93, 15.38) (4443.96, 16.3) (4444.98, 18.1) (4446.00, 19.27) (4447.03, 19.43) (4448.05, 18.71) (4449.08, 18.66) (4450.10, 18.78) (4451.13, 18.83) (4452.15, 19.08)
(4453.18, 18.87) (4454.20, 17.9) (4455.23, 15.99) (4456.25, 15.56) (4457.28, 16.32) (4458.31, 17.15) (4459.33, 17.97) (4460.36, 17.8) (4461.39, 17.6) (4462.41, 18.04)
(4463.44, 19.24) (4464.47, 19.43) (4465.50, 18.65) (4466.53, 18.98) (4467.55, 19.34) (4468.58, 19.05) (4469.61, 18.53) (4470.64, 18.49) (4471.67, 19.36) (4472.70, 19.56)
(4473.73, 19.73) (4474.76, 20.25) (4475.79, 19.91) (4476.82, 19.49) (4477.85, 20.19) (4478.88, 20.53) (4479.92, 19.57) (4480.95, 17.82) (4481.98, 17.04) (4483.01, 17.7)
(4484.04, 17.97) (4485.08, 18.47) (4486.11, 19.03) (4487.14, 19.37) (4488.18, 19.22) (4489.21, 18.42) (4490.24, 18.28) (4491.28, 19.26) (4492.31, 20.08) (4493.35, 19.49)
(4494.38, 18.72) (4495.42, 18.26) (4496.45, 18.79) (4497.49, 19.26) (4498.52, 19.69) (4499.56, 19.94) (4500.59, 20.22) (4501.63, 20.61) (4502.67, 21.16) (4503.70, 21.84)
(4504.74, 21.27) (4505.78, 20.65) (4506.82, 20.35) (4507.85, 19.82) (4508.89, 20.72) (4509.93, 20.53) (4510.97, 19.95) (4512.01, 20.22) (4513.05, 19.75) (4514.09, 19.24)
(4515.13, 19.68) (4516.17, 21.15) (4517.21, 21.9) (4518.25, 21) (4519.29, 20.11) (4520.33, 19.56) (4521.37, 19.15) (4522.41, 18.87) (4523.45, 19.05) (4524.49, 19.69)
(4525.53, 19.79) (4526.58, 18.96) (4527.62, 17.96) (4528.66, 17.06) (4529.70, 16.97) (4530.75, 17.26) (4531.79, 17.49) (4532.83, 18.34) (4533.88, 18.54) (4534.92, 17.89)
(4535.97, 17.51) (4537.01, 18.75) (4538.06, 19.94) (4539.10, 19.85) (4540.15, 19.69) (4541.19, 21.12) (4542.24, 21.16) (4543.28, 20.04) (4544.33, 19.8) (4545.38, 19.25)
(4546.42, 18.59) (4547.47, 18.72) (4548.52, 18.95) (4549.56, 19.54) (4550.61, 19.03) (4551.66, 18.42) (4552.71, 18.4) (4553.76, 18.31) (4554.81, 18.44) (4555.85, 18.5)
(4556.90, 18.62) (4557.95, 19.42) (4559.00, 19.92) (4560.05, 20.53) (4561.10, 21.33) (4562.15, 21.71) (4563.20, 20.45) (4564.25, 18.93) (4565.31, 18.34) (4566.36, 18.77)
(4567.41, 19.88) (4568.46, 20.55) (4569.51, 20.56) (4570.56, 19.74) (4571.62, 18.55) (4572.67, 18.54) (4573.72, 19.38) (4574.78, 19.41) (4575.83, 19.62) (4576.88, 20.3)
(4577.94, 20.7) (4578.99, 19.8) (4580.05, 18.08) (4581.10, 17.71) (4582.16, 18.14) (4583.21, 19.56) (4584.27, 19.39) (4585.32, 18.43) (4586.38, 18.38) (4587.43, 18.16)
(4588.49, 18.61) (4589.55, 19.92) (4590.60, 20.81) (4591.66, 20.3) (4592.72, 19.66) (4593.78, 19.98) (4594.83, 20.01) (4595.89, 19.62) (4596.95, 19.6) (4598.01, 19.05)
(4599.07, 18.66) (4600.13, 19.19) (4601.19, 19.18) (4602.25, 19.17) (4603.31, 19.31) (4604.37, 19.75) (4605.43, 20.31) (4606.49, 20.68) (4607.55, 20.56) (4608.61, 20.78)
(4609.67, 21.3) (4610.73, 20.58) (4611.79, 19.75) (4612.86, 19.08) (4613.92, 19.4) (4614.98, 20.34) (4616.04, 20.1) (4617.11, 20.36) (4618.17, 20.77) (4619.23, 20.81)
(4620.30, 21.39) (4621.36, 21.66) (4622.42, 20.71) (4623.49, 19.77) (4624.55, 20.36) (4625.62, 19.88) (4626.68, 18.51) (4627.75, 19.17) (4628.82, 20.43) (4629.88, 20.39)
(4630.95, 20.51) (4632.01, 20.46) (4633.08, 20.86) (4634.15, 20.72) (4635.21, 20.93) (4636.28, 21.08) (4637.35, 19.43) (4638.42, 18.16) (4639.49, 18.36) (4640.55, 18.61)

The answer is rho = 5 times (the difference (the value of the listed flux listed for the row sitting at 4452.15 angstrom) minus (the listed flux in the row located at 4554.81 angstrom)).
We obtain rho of 3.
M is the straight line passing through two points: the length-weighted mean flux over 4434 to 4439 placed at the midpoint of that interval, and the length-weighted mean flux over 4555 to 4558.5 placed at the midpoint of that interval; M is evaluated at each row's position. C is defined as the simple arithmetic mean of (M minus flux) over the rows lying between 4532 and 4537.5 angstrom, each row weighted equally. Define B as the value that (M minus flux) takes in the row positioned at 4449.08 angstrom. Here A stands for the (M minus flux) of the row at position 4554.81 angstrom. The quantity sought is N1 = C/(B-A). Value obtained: -2.7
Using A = 0.4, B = 0.2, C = 0.6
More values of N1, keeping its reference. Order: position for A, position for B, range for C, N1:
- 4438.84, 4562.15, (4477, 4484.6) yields -0.1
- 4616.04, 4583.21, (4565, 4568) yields -0.3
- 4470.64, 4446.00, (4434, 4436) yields -1.3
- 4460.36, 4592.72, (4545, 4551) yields 0.1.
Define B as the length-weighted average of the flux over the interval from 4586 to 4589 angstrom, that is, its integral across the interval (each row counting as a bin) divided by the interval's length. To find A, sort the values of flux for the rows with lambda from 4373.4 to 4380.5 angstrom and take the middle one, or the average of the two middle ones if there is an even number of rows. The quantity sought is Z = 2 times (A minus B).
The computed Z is -4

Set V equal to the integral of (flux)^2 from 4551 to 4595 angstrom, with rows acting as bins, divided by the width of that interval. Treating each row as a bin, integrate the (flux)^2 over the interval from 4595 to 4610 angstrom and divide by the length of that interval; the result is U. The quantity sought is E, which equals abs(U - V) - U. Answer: -377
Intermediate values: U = 392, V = 377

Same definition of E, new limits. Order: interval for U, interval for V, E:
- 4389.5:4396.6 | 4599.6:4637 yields -195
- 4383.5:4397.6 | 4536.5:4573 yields -172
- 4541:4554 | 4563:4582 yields -371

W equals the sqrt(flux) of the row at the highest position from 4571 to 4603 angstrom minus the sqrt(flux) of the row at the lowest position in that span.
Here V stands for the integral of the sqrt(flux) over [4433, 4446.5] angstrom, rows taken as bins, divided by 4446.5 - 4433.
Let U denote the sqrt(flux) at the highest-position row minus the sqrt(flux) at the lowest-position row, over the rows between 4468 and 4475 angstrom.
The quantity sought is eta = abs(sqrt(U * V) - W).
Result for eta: 0.69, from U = 0.14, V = 4.25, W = 0.07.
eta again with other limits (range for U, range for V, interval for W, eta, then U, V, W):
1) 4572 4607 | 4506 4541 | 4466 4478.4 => 0.89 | 0.24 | 4.39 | 0.14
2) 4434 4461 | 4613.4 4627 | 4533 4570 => 0.13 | 0.00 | 4.51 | 0.23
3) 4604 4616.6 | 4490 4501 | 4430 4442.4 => 0.69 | 0.04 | 4.39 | -0.28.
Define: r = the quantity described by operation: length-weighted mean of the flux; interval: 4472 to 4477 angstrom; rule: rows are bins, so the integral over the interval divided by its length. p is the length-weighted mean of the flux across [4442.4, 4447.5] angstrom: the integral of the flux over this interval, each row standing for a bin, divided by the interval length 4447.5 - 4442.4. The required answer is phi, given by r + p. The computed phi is 37.5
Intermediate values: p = 17.7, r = 19.8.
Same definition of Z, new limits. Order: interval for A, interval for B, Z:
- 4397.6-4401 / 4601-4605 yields -3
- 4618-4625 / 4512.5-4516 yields 2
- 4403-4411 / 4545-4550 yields -5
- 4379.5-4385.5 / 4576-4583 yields -10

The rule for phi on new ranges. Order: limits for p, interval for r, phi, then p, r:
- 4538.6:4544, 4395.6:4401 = 37.9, 20.3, 17.5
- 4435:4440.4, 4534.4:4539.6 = 37.9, 19.1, 18.8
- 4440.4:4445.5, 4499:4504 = 37.3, 16.6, 20.7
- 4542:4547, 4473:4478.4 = 39.6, 19.7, 19.9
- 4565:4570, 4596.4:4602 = 38.8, 19.7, 19.1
